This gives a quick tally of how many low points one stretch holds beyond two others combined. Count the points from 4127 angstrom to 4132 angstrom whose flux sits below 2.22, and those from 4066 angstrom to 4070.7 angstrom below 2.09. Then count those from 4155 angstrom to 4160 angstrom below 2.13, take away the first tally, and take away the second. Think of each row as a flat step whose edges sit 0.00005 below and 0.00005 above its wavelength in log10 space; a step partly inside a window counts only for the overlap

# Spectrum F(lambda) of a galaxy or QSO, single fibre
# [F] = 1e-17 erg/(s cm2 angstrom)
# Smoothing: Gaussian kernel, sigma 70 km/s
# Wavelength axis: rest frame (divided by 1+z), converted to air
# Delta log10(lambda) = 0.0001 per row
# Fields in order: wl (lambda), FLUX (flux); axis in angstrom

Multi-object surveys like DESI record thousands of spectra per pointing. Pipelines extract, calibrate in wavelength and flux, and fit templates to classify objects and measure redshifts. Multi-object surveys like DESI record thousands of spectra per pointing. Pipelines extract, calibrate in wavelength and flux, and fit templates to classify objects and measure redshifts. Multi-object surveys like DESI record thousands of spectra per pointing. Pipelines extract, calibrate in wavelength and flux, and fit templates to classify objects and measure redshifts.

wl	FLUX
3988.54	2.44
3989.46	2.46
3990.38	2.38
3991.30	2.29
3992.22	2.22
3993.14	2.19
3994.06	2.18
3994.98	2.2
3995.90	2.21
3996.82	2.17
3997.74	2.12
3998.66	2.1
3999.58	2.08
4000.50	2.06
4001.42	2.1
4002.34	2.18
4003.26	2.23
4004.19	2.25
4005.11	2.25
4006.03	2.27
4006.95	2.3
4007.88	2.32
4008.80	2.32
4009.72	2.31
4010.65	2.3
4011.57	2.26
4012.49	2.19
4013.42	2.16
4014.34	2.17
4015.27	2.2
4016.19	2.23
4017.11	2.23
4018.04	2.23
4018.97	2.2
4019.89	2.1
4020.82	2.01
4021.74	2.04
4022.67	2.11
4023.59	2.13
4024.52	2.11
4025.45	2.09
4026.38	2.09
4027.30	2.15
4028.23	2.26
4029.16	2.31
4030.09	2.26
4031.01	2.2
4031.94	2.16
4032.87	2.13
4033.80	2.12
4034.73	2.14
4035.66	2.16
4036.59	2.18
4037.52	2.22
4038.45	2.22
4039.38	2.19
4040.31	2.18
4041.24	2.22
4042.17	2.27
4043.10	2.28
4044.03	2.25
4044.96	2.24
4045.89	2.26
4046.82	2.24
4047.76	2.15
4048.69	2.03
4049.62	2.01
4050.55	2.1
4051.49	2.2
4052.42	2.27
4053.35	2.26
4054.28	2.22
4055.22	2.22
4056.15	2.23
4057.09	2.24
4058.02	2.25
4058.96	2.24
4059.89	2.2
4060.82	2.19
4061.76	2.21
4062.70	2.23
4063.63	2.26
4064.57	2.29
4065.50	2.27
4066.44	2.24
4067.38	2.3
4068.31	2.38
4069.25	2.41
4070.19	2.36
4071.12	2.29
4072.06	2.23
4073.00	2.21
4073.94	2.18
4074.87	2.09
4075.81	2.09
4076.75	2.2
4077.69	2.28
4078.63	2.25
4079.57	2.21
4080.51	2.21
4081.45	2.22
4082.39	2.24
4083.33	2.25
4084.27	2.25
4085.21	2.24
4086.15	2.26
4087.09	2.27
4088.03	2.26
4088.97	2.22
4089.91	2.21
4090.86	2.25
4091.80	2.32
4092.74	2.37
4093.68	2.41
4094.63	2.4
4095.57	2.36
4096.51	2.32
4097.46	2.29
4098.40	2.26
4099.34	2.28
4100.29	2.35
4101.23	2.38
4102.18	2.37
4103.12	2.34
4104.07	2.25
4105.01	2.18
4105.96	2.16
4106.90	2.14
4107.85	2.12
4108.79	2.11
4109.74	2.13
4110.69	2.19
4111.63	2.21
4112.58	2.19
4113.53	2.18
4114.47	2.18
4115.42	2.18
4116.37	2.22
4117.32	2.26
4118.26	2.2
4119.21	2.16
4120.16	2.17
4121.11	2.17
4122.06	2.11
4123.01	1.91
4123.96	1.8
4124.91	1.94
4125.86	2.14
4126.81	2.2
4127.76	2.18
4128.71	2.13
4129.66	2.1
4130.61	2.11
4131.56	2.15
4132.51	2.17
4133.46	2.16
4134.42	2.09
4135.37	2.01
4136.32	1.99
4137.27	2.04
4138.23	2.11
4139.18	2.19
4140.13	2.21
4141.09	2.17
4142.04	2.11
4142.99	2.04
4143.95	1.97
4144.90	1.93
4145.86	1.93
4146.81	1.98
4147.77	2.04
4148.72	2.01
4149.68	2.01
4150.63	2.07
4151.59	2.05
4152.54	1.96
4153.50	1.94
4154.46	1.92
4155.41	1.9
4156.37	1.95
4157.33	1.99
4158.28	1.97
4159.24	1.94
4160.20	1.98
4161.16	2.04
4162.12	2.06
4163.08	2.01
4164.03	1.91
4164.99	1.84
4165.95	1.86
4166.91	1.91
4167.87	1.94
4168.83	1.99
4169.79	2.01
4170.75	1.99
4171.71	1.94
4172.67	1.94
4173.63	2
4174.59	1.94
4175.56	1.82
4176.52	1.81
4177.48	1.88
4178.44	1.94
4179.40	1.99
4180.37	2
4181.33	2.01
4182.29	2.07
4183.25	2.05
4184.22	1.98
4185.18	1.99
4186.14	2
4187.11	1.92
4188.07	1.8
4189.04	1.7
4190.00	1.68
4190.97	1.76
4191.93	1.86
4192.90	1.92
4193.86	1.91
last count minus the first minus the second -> 0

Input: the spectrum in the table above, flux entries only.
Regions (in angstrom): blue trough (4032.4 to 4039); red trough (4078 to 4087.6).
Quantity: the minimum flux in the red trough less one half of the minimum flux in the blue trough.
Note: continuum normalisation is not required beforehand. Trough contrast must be 1.15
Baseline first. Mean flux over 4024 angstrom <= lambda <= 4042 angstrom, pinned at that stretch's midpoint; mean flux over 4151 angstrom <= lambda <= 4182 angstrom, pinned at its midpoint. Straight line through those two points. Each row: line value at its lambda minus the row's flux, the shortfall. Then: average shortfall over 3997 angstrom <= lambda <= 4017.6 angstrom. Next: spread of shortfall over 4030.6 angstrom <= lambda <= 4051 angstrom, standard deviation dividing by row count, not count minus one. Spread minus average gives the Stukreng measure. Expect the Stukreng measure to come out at 0.06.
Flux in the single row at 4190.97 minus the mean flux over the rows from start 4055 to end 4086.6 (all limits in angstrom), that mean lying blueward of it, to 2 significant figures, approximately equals -0.48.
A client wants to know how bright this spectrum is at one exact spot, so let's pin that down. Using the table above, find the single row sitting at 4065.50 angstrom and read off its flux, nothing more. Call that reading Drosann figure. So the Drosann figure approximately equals 2.27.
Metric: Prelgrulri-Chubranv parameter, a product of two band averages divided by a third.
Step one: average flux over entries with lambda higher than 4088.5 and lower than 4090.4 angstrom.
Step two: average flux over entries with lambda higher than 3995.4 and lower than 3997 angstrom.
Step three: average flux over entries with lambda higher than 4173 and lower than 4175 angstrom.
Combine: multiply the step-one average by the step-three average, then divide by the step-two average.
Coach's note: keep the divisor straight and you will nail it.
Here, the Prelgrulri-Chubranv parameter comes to 2.0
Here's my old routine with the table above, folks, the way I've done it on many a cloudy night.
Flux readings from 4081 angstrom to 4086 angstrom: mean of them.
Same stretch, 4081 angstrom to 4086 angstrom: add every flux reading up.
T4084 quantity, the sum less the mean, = 8.96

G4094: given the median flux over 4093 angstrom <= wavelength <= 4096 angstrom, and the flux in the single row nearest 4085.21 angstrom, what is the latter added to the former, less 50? -45.4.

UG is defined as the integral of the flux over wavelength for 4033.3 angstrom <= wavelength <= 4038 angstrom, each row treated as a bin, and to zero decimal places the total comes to 10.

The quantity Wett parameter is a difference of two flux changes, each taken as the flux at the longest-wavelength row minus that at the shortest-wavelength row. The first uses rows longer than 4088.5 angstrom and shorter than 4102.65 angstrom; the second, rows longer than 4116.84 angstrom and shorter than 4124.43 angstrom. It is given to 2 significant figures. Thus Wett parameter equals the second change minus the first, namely -0.61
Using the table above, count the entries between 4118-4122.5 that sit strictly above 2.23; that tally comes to 0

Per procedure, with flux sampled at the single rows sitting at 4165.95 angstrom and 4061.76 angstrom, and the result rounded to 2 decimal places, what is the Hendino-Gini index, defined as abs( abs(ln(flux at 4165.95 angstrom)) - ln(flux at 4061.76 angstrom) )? 0.17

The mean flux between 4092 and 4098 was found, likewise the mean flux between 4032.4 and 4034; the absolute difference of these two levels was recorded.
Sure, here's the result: 0.23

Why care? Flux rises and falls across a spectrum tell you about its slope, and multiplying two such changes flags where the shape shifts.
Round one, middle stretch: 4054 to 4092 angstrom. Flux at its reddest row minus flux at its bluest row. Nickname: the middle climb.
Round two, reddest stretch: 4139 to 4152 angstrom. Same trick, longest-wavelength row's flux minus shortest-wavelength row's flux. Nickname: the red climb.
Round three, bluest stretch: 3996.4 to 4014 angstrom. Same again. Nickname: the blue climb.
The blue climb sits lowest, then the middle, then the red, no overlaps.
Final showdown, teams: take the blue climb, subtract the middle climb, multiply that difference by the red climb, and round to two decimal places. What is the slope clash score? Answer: 0.02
